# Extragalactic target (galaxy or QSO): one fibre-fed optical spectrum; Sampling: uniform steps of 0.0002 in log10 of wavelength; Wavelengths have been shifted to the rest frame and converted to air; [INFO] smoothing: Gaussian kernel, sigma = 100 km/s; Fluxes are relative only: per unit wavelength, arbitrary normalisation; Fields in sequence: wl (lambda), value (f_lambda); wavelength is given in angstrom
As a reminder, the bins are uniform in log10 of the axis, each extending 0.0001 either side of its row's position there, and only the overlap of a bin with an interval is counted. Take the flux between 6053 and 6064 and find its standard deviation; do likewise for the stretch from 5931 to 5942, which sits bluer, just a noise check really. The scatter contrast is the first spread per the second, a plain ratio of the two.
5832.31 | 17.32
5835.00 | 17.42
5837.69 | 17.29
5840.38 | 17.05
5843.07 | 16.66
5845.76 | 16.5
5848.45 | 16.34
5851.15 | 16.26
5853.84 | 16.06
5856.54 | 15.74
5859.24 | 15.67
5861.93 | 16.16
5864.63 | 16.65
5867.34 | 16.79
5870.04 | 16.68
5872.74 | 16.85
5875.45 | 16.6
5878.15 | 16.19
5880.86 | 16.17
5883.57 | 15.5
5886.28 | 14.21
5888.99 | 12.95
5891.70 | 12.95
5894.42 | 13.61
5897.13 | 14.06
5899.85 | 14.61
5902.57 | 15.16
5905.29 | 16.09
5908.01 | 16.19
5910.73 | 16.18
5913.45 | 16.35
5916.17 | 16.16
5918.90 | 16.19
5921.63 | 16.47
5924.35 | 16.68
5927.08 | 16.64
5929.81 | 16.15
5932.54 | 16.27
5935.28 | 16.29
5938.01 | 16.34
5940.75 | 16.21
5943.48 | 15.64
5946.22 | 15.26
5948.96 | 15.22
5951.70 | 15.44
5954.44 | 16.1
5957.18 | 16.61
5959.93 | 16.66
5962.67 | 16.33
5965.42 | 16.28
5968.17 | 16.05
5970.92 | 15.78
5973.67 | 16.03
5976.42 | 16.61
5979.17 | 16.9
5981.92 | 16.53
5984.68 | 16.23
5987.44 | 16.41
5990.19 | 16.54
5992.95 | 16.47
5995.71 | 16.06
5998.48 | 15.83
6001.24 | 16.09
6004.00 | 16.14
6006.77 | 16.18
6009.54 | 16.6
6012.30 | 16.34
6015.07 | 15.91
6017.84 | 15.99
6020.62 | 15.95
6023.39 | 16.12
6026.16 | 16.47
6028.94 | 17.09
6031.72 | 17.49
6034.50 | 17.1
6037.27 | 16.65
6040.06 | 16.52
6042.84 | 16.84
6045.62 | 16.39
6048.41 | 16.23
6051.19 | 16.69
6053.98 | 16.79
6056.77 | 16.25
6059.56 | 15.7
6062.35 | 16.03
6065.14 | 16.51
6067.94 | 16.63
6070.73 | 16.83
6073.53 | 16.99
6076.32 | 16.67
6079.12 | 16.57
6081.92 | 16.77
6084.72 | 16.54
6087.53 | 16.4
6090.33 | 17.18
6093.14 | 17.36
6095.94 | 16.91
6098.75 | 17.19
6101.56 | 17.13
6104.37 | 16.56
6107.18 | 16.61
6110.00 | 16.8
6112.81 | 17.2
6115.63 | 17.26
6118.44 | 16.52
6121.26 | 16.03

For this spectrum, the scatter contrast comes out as 8.5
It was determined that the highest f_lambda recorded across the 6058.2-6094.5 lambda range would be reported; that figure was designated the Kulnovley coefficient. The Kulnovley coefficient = 17.36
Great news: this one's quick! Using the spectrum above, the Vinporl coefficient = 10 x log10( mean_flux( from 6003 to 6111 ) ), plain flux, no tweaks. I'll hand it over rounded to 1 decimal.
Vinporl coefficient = 12.2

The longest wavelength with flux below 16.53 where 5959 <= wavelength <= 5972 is 5970.92 angstrom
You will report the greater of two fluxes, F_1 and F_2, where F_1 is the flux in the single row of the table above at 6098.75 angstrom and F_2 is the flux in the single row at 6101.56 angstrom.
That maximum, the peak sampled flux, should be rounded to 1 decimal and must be 17.2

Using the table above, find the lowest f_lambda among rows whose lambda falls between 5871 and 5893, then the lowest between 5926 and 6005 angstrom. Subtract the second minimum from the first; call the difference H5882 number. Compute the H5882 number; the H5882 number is -2.3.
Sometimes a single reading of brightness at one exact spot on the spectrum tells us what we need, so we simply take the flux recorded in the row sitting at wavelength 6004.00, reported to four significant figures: 16.14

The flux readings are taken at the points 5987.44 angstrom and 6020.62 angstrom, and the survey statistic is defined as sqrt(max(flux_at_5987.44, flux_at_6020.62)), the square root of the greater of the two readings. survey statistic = 4.05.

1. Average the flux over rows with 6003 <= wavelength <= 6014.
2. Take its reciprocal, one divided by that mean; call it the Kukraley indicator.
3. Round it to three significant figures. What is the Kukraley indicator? 0.0613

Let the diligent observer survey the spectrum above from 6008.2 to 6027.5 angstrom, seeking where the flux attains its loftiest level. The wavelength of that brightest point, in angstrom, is 6009.54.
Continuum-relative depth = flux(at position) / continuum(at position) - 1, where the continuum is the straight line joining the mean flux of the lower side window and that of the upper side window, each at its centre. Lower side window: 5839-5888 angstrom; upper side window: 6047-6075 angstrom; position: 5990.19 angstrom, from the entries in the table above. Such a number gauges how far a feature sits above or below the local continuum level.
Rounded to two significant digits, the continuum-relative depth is 0.010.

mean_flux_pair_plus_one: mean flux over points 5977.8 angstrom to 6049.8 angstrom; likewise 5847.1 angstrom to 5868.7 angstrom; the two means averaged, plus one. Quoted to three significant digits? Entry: 17.3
